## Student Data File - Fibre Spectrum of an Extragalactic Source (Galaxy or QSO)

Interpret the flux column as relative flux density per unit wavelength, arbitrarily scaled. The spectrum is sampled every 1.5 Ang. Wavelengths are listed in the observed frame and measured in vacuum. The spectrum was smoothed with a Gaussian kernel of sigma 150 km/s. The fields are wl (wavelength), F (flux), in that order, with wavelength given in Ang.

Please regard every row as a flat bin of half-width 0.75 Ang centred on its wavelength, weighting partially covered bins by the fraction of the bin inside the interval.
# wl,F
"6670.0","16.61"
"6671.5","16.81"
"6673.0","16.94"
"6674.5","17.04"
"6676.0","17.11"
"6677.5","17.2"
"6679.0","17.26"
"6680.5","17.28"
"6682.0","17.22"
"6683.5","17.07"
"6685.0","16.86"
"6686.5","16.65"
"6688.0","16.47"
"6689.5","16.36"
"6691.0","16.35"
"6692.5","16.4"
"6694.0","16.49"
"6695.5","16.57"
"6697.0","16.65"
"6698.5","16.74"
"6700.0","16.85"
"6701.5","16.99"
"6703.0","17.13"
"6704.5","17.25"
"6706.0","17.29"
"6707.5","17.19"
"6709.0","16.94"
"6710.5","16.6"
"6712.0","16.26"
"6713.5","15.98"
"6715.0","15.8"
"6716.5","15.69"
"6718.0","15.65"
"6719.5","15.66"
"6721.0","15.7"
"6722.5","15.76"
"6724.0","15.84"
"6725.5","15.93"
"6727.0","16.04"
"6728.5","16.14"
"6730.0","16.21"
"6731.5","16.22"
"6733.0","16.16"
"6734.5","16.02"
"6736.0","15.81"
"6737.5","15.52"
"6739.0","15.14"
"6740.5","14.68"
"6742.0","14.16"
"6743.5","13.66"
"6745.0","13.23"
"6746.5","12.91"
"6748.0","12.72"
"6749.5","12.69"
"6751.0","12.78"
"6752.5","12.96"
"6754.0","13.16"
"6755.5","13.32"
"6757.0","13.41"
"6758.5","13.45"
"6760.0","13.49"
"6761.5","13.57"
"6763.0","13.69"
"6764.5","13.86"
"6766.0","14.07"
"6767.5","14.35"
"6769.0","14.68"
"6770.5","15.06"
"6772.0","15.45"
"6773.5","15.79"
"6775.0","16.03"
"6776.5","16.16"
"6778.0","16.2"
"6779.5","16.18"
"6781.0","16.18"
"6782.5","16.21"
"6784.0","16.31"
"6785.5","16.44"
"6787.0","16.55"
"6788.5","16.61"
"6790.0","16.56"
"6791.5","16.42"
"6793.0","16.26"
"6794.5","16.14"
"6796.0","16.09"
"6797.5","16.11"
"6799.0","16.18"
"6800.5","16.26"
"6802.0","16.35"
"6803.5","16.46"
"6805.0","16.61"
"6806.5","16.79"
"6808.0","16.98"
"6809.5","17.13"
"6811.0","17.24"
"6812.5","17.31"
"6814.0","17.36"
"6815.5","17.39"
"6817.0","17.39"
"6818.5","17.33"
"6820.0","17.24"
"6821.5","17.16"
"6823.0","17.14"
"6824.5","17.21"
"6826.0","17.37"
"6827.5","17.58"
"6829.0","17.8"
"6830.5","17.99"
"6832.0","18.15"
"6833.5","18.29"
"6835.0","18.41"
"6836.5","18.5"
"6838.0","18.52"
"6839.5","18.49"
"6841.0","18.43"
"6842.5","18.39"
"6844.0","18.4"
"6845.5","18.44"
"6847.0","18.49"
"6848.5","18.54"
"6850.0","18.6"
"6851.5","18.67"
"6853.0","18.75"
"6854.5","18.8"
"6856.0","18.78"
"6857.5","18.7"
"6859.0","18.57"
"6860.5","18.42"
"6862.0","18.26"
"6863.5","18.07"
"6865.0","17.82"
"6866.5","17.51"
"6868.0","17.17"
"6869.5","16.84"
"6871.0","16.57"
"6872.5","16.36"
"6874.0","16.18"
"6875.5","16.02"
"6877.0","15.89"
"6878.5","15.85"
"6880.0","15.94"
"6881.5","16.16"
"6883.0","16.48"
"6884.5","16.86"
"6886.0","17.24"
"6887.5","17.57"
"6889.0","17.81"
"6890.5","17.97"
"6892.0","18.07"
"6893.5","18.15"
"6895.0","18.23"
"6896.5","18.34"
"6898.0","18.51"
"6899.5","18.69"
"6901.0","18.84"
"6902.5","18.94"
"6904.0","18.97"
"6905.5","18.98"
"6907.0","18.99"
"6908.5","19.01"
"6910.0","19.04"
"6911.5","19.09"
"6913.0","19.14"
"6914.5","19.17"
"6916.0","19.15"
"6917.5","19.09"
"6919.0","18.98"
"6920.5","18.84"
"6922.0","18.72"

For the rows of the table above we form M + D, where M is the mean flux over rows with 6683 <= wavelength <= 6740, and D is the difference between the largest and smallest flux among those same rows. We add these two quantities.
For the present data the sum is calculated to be 18.5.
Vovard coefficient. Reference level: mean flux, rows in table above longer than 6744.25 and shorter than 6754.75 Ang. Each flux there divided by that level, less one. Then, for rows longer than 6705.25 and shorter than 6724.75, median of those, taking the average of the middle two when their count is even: 0.23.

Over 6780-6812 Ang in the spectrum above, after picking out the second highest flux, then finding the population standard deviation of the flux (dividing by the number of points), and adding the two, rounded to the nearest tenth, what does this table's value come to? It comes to 17.5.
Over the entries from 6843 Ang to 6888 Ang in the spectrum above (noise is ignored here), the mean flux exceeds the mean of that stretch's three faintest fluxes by 1.64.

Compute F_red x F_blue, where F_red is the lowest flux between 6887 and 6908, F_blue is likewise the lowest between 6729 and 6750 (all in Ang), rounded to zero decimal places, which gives 223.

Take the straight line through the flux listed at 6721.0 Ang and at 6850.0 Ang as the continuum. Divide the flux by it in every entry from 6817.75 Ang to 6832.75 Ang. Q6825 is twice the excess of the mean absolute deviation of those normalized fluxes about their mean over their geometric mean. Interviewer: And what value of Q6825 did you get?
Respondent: -1.91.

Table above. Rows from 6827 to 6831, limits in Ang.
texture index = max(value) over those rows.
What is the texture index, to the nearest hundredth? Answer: 17.99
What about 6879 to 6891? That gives 17.97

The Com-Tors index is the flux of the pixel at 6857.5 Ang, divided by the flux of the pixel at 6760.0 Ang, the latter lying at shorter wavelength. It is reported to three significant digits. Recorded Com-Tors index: 1.39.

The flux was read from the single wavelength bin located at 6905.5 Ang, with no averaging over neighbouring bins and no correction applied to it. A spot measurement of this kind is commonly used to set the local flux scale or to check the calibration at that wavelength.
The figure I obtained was 18.98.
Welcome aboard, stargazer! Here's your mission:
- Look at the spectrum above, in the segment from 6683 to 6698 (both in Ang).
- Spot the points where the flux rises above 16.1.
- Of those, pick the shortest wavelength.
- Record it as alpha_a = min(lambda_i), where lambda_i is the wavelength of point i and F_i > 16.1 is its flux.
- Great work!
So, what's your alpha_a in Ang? 6683.5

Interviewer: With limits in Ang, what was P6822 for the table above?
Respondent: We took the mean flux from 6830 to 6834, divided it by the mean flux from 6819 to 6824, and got 1.06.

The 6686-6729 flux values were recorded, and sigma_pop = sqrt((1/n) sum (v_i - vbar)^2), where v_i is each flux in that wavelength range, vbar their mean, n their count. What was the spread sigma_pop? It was 0.51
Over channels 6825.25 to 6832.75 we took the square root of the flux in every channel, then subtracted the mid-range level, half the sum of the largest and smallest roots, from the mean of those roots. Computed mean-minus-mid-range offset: 0.002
